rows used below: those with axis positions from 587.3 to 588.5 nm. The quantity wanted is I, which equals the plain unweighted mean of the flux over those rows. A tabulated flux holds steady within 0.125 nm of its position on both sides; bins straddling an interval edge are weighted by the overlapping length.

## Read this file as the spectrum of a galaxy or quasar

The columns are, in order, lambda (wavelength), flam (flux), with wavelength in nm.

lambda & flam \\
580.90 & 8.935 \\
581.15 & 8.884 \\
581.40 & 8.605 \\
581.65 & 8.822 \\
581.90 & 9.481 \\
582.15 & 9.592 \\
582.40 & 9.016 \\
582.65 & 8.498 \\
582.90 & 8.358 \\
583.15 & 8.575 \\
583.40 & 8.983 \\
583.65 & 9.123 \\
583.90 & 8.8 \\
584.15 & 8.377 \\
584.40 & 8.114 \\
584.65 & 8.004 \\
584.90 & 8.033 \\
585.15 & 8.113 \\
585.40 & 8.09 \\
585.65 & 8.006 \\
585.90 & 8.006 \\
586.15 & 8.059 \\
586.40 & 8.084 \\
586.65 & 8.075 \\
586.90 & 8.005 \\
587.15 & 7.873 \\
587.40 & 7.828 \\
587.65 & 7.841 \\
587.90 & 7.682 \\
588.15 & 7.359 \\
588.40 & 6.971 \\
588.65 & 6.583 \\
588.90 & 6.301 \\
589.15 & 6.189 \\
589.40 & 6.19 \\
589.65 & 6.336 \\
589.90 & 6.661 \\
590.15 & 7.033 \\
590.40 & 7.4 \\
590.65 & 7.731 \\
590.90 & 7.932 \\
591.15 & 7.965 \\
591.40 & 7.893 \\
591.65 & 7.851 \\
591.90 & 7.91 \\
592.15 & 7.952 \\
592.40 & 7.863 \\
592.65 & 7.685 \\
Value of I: 7.5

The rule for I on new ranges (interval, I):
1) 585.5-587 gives 8.0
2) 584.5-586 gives 8.0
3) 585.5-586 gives 8.0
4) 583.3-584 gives 9.0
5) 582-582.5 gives 9.3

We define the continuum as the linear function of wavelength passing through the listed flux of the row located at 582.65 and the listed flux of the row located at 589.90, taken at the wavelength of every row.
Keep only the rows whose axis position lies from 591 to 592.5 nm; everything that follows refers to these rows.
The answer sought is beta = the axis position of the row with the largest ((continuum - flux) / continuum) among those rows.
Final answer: 591.15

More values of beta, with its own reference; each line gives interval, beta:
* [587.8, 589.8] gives 589.15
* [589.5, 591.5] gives 589.65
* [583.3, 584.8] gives 584.65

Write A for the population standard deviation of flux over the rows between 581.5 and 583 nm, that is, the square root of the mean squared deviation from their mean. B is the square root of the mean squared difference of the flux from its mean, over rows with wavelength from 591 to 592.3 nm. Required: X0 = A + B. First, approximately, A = 0.46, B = 0.04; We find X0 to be 0.50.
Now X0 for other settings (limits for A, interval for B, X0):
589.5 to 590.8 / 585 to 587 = 0.54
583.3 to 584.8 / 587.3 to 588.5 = 0.76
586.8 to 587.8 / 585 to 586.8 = 0.11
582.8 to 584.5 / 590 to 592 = 0.65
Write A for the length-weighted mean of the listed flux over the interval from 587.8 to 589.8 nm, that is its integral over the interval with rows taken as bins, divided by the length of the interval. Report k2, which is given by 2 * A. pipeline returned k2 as 13.4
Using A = 6.7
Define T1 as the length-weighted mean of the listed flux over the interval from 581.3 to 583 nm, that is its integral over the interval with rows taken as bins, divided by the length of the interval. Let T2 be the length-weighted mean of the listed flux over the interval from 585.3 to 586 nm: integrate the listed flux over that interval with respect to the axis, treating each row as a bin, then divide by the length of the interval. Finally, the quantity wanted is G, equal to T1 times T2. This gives 72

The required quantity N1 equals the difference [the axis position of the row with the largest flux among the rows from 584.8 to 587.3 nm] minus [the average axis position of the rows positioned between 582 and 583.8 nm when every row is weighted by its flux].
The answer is 2.26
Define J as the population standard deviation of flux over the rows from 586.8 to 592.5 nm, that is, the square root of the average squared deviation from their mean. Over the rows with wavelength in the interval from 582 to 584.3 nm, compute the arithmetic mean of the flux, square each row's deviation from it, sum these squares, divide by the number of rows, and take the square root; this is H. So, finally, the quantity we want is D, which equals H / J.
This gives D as 0.59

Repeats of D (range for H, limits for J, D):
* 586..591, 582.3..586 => 1.75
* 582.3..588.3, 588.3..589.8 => 1.55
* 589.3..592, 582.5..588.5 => 1.42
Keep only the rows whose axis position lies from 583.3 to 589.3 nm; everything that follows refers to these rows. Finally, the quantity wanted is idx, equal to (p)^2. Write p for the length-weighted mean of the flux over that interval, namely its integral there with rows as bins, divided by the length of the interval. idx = 62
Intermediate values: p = 7.8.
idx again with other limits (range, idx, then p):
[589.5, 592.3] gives 56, 7.5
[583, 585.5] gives 71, 8.4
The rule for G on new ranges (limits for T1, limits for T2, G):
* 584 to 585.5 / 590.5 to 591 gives 63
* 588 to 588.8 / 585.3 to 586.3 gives 56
